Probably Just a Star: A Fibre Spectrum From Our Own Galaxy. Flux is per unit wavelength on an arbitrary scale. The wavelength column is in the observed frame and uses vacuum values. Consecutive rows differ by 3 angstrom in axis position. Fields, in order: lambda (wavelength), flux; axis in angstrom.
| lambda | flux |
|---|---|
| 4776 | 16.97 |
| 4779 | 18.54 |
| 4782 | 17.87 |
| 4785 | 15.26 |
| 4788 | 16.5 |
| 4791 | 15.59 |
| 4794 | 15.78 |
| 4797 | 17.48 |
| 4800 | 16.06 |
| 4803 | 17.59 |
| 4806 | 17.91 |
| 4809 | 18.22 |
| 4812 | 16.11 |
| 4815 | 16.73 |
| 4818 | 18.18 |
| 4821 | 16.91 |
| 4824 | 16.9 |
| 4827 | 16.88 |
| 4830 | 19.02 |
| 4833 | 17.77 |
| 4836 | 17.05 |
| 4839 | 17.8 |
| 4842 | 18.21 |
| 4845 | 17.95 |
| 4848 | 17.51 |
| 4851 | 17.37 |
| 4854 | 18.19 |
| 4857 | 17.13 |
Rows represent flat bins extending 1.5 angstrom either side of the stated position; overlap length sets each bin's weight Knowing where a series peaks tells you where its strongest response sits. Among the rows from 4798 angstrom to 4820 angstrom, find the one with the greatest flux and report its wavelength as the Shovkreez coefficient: 4809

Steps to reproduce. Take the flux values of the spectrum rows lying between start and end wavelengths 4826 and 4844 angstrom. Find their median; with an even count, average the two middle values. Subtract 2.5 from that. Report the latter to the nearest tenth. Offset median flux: 15.3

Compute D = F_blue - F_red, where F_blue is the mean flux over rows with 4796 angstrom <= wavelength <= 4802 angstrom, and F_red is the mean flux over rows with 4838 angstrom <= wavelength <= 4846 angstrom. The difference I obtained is -1.2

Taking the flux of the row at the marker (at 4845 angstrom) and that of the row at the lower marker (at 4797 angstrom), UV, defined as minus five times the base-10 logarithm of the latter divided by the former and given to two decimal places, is 0.06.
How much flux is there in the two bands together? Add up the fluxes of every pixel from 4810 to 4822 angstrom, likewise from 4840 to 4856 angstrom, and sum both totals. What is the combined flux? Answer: 157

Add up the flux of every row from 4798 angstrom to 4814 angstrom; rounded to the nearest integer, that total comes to 86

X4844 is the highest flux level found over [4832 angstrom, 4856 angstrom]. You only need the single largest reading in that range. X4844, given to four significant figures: 18.21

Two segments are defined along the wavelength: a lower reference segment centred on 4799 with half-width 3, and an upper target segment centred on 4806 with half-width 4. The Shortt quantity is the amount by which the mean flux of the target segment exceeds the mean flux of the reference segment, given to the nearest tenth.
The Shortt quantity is 1.1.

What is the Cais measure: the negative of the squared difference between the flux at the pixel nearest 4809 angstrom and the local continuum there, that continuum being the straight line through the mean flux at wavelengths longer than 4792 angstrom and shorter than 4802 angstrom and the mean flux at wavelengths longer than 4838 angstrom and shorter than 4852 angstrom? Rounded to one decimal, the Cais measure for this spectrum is -2.1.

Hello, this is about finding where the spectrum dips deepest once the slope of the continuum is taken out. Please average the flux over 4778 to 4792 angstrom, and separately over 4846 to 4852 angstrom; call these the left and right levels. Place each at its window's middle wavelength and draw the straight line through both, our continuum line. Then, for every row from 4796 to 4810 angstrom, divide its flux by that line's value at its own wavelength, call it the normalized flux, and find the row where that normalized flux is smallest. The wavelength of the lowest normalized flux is 4800 angstrom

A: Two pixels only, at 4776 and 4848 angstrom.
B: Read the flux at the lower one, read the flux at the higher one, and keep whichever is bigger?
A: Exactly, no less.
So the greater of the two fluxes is 17.5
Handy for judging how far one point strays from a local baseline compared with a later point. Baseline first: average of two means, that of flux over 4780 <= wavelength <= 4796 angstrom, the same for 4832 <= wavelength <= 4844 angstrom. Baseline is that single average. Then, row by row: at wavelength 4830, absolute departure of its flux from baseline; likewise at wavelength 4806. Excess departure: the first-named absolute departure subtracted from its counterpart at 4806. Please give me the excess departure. -1.1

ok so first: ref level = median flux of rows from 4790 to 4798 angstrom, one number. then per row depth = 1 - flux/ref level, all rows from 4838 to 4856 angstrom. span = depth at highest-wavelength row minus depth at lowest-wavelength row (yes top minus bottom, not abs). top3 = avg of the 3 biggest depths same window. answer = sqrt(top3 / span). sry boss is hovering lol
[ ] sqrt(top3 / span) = 2.1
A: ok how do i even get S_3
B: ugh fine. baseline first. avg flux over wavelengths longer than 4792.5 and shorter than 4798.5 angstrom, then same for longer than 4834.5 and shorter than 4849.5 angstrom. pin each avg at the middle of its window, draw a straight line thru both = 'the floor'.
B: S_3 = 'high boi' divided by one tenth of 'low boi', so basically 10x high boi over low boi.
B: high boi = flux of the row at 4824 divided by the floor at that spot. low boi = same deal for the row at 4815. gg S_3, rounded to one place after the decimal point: 10.0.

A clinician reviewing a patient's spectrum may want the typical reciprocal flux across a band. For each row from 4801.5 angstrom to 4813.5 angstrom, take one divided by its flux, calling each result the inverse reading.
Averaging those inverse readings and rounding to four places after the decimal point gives 0.0574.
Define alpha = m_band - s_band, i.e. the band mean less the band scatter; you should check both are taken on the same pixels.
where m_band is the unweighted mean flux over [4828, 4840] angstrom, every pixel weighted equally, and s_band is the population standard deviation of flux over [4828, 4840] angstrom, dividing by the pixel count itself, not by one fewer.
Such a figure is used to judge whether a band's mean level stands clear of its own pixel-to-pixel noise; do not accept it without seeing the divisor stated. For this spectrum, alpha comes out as 17.2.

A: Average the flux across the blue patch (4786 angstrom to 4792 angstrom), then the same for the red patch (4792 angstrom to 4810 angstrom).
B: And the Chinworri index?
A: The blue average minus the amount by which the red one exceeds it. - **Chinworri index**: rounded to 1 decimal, 14.9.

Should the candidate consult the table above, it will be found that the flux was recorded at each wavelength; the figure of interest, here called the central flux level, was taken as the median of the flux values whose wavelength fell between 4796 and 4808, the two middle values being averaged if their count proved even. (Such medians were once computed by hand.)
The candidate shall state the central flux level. 17.5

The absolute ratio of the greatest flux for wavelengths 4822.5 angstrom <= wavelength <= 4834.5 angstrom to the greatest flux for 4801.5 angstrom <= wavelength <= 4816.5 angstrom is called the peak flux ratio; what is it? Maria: 1.04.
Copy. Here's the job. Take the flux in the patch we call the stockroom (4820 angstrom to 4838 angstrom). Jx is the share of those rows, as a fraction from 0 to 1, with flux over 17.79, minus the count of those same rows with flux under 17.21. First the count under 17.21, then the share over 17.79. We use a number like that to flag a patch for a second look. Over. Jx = -3.8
